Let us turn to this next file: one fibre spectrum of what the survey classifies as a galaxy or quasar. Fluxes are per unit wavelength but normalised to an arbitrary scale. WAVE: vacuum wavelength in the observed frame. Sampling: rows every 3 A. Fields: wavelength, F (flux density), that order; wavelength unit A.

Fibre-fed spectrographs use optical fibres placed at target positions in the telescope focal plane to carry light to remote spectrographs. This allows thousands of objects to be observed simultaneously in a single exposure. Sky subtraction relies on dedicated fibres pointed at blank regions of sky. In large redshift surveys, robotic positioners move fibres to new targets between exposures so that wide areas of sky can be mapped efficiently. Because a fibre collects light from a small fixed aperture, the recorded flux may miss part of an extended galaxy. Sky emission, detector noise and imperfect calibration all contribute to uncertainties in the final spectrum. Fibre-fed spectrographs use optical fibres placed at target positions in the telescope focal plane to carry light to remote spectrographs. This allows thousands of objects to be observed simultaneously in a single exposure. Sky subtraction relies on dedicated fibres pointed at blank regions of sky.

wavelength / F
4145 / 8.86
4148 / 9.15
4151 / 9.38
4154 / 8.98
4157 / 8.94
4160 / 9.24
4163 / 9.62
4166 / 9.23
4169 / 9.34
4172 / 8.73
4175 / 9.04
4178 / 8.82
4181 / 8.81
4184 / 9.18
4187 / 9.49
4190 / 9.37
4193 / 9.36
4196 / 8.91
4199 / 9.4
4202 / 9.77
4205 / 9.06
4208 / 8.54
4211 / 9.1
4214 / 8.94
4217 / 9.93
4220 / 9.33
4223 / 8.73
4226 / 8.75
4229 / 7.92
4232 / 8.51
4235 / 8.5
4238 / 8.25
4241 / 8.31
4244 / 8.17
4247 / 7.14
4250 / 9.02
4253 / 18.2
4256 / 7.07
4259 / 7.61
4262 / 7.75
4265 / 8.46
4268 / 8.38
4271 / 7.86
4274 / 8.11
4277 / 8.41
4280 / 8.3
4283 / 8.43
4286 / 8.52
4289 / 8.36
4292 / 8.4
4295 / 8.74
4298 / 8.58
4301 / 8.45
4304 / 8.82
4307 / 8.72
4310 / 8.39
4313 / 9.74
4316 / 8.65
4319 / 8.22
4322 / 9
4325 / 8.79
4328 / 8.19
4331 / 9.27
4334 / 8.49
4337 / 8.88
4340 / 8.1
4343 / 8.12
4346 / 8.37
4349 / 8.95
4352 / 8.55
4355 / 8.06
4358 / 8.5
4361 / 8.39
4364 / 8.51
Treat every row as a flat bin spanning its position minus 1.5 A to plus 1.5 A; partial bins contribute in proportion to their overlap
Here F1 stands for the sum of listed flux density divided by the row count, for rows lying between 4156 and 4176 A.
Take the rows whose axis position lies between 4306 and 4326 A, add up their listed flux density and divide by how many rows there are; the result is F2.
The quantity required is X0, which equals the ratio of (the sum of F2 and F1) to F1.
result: 1.96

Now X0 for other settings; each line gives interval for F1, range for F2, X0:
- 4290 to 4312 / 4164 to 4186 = 2.05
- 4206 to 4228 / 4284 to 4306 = 1.95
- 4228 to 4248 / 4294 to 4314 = 2.08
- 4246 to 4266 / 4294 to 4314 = 1.94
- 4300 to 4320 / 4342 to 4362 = 1.97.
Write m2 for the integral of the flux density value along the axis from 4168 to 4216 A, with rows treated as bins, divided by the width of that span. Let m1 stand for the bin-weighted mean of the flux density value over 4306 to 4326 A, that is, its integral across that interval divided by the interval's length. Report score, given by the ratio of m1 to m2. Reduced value 0.96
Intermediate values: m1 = 8.79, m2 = 9.12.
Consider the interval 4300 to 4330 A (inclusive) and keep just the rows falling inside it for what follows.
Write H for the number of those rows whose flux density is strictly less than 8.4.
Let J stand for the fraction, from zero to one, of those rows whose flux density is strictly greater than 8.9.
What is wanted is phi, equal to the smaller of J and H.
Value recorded 0.20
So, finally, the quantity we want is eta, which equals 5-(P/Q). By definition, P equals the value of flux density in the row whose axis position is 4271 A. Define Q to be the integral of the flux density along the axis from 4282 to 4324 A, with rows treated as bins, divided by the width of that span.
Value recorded 4.09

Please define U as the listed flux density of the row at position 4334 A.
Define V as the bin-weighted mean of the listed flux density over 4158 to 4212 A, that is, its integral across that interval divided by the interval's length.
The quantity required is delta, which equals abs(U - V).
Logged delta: 0.68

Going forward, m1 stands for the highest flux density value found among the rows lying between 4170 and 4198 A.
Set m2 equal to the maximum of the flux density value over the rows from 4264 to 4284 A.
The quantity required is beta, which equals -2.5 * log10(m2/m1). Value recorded 0.1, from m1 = 9.49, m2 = 8.46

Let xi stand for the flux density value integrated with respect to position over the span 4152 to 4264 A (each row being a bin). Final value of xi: 1014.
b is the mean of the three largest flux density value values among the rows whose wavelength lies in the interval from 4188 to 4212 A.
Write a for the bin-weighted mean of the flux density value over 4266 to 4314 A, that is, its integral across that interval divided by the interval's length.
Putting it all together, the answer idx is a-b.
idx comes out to -1.0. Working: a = 8.50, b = 9.5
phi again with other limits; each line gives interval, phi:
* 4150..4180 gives 0.00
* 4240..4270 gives 0.20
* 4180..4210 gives 0.00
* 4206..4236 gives 0.40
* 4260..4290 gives 0.00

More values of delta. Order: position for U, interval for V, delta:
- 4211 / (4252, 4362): 0.44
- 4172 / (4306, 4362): 0.13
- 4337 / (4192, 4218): 0.33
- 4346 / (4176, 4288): 0.50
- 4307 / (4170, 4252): 0.19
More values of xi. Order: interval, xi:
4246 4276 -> 269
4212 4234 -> 195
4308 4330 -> 192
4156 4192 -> 330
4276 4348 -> 618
